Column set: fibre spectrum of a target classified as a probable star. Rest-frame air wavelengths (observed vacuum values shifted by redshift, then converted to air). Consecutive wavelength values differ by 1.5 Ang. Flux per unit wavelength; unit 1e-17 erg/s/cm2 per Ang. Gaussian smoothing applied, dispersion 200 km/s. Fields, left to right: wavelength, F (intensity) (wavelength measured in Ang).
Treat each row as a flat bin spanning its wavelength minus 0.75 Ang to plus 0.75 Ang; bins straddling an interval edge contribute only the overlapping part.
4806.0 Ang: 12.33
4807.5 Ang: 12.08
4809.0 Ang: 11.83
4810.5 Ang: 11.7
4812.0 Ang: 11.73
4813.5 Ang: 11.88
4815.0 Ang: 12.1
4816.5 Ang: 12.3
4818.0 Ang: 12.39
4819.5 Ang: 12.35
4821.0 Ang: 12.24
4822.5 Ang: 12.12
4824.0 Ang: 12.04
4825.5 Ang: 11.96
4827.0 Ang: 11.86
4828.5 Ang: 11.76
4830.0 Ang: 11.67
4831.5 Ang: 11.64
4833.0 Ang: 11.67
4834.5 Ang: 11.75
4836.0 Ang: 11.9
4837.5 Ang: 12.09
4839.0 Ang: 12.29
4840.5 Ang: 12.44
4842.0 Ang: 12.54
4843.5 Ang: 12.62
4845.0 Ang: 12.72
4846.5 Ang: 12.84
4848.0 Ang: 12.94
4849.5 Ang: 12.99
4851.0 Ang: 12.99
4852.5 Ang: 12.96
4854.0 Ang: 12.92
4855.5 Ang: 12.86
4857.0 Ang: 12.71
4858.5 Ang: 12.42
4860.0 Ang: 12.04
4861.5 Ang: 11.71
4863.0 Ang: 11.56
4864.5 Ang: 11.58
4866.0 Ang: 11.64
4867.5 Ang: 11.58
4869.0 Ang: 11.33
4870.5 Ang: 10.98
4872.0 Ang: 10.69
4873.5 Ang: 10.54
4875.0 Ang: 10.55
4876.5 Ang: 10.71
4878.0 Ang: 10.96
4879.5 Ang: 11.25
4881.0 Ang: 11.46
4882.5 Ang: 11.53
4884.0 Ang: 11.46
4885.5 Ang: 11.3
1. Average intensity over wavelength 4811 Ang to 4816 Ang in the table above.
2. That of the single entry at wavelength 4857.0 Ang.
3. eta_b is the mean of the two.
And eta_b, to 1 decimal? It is 12.3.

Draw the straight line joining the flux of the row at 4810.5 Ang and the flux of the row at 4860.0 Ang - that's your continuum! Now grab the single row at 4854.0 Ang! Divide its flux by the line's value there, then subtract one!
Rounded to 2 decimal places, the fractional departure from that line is 0.08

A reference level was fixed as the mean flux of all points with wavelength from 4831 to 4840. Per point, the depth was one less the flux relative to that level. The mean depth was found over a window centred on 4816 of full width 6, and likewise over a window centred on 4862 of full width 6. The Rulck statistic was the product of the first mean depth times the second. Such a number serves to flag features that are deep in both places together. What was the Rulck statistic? -0.0003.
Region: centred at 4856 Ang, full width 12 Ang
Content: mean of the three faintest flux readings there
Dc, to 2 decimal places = 12.06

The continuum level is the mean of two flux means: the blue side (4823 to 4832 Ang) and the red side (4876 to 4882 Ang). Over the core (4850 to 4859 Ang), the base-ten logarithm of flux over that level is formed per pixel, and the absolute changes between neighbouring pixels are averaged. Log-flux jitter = 0.0039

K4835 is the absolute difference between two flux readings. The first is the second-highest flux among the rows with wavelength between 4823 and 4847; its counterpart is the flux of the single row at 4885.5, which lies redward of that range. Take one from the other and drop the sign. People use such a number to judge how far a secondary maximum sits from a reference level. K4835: 1.4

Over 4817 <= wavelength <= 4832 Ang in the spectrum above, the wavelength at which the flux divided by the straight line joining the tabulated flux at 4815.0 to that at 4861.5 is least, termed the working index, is 4831.5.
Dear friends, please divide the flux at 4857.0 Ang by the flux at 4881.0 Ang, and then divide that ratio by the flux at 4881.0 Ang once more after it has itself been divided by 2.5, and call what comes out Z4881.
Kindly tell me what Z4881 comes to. 0.242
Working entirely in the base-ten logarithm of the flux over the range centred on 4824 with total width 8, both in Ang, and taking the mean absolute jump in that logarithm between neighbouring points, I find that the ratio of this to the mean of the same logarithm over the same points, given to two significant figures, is 0.0032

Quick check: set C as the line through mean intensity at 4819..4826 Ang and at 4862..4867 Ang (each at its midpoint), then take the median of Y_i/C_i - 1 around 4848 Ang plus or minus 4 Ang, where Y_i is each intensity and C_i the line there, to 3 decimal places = 0.096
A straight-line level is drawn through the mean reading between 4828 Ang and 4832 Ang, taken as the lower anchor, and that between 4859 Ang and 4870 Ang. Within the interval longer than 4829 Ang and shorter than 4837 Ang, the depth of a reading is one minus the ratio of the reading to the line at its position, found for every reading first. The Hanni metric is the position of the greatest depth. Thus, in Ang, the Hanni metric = 4831.5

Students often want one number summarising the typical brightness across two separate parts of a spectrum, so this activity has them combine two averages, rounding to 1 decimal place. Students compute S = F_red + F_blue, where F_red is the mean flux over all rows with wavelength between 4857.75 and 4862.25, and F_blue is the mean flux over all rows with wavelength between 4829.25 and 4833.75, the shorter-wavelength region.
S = 23.7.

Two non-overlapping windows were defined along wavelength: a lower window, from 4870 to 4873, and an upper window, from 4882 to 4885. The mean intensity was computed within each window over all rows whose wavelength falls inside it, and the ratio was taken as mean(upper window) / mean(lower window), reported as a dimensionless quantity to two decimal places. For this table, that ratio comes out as 1.06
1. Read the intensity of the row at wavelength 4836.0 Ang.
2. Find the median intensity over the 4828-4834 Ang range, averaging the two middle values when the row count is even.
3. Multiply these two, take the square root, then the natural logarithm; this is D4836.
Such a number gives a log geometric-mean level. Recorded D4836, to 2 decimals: 2.47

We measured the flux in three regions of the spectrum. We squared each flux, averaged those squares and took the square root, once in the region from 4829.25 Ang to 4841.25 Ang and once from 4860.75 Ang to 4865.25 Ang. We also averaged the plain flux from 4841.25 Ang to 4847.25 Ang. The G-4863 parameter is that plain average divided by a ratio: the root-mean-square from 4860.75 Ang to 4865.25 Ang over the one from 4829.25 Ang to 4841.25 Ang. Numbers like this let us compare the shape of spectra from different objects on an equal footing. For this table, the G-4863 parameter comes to 13.0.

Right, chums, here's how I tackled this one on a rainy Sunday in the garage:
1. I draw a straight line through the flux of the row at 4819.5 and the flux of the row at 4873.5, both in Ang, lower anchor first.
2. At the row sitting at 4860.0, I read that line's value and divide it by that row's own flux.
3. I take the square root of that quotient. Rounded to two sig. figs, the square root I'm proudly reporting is 0.96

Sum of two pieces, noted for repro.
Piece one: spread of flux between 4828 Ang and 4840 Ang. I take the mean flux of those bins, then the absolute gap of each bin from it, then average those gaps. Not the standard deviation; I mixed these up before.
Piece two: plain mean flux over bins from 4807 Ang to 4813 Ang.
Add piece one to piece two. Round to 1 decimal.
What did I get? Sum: 12.0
